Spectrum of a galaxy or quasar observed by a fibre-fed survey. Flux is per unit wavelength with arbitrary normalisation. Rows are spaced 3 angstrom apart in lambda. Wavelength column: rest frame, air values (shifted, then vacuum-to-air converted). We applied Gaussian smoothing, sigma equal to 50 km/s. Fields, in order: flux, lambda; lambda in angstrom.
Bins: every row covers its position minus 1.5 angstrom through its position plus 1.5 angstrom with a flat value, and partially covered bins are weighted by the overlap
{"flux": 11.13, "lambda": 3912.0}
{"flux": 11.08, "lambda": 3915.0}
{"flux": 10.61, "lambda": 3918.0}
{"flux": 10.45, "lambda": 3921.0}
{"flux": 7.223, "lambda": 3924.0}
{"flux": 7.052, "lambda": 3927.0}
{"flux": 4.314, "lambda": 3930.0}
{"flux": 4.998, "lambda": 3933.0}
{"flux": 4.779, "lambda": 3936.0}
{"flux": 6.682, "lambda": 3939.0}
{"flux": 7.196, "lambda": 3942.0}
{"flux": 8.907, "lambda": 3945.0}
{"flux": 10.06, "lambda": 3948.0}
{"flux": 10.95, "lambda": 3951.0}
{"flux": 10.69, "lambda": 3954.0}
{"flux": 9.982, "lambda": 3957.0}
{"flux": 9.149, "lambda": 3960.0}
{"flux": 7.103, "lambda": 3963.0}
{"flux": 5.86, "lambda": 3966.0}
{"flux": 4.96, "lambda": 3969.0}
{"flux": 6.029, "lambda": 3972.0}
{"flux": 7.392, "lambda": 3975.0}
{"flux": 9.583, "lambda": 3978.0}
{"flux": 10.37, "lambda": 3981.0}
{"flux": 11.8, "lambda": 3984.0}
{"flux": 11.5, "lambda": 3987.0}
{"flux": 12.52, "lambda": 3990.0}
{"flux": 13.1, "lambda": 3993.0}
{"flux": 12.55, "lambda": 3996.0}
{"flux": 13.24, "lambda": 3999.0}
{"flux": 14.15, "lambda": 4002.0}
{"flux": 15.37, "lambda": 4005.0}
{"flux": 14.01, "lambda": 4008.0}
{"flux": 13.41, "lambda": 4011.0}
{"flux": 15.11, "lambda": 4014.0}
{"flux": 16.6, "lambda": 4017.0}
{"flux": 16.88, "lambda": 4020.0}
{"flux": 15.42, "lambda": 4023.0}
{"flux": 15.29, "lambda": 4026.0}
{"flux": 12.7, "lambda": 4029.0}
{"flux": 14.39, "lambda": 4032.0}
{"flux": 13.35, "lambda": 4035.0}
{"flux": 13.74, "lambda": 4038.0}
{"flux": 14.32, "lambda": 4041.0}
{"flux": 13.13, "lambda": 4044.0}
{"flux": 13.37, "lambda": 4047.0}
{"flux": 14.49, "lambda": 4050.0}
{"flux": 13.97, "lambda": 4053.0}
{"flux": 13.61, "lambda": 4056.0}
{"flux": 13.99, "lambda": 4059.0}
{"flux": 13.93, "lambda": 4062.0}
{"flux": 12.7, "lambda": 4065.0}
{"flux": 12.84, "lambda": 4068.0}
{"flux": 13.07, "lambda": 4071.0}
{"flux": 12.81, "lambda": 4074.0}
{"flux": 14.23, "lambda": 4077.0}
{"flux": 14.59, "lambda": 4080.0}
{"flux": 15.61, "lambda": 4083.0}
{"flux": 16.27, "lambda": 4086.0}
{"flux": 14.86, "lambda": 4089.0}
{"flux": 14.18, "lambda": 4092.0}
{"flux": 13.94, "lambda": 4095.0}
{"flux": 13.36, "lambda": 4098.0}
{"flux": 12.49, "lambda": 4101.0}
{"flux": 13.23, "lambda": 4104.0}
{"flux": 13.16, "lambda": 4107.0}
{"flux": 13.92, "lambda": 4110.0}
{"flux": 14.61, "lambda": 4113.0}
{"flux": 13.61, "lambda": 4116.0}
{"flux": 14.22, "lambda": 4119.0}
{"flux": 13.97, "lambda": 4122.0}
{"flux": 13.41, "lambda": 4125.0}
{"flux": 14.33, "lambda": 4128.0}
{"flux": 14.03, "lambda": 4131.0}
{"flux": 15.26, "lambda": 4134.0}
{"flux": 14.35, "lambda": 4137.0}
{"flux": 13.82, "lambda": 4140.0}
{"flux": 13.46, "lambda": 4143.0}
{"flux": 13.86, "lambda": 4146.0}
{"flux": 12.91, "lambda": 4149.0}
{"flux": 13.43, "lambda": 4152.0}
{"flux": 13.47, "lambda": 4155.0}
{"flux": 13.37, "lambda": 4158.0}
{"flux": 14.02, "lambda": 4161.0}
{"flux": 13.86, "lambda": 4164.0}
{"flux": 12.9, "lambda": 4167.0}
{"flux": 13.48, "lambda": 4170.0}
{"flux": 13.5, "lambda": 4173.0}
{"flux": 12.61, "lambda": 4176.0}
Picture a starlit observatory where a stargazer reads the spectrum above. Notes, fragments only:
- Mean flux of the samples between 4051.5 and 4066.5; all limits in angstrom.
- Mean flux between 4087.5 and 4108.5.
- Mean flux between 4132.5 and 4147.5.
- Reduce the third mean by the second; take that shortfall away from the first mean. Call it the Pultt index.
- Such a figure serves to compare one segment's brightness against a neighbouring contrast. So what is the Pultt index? 13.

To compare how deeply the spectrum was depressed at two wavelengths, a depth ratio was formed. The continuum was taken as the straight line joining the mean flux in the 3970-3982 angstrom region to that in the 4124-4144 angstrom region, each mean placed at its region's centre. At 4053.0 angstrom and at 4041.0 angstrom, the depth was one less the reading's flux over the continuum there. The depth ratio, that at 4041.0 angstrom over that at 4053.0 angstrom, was 1.3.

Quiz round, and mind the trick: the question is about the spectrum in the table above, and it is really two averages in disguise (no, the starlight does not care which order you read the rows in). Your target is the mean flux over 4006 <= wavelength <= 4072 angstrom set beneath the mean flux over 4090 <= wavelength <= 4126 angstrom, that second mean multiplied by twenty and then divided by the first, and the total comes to 19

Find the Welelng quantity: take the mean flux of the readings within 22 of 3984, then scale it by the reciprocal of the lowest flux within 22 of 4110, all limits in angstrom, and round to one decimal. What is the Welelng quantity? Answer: 0.8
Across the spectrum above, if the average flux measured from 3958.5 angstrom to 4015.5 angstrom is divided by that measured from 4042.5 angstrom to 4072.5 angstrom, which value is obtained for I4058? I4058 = 0.81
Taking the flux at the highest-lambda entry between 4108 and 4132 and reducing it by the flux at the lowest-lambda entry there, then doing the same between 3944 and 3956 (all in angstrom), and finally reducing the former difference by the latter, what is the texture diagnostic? -2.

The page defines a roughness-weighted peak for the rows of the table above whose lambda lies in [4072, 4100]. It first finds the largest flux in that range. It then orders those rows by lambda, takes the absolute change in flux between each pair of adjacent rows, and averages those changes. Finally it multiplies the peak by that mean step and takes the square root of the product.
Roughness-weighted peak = 3.60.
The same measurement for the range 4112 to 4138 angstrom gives 3.32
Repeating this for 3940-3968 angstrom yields 3.48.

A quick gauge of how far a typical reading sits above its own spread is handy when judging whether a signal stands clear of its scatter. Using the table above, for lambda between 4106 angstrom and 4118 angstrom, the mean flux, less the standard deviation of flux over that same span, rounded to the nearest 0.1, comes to 13.3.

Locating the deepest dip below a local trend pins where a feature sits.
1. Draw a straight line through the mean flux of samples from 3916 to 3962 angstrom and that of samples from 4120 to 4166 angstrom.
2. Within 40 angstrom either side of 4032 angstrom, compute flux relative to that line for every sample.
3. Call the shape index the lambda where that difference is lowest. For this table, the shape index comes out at 4065.0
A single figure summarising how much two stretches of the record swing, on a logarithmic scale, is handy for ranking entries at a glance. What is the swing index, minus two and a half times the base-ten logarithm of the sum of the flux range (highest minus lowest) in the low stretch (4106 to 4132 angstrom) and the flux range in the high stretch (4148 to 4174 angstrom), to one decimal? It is -1.0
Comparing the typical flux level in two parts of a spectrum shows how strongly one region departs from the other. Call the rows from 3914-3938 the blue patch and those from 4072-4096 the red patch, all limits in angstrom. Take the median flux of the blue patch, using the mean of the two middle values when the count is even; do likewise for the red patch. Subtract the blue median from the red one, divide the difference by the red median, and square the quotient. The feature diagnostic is 0.25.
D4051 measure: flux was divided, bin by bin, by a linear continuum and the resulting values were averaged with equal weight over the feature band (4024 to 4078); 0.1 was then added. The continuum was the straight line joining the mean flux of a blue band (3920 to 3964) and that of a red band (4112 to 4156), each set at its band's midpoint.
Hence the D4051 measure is 1.31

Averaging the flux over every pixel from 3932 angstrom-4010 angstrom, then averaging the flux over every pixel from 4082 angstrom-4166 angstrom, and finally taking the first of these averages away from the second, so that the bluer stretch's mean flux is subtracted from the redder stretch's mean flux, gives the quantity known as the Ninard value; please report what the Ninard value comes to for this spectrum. 4.2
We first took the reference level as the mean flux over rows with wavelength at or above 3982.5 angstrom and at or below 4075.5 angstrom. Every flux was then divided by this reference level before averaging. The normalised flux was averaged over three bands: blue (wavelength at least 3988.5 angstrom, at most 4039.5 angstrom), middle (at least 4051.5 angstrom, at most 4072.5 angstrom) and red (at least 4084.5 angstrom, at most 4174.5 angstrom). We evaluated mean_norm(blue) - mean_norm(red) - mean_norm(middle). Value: -0.95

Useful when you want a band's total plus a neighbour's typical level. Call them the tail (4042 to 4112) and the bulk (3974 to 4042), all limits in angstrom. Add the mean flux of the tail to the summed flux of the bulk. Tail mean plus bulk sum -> 321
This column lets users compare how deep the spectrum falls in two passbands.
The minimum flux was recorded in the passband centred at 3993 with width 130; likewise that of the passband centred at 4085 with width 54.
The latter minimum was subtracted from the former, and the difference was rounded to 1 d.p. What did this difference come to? -8.2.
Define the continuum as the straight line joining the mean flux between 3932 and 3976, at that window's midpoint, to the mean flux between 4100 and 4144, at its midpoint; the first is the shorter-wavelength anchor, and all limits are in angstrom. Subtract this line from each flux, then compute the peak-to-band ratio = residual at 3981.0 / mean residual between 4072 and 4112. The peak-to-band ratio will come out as 1.3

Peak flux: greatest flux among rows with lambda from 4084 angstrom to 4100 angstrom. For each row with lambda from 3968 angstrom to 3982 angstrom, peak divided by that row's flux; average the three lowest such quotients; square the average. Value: 3.32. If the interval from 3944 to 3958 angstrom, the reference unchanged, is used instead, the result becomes 2.38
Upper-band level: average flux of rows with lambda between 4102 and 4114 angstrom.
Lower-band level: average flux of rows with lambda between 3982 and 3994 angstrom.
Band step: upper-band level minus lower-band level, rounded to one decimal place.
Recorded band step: 1.5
